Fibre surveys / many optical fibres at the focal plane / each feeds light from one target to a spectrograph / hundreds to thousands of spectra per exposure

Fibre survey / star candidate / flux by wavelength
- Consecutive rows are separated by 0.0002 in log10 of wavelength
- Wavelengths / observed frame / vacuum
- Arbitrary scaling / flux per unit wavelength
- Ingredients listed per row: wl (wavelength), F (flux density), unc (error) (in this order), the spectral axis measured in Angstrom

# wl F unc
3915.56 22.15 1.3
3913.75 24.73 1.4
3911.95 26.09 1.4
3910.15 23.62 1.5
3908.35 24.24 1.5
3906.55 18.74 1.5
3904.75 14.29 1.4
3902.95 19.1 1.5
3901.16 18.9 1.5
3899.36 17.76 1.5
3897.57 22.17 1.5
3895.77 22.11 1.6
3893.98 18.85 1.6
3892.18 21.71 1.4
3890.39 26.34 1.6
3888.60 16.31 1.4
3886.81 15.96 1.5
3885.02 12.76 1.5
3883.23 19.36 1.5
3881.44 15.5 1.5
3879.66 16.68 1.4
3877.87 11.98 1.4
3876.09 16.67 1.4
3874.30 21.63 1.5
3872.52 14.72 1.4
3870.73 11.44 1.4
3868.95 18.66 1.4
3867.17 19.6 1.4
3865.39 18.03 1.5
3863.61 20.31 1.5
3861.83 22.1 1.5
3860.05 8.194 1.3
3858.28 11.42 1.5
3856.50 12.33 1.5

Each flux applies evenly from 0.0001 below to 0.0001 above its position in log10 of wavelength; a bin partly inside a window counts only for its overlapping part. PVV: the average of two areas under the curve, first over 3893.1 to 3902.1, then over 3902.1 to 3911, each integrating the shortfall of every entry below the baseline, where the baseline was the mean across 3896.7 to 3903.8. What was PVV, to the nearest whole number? -4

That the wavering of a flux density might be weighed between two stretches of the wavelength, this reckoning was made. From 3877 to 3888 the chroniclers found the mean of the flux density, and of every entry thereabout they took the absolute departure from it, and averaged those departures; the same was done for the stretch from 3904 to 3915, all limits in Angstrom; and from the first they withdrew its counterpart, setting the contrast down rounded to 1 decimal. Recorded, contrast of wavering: -1.6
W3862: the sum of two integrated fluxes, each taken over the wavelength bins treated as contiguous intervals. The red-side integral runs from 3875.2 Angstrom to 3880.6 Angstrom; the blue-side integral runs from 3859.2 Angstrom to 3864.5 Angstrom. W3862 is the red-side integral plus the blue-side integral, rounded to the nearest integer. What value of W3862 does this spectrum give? 171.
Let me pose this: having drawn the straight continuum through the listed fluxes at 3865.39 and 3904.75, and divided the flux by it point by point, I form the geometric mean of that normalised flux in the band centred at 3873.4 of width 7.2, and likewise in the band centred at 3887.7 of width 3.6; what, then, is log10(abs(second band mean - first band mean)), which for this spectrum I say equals -1.0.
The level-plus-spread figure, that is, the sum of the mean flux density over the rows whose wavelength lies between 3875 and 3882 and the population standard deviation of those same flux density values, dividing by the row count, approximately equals 17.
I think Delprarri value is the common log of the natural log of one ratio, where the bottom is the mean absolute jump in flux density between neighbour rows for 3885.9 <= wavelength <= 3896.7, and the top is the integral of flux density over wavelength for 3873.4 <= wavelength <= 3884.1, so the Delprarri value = 0.58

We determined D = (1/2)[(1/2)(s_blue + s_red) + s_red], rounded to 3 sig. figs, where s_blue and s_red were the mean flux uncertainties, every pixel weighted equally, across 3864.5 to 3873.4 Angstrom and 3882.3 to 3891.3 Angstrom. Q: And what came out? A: 1.48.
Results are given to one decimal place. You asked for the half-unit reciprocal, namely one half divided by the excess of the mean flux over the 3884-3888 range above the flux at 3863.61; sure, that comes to -0.1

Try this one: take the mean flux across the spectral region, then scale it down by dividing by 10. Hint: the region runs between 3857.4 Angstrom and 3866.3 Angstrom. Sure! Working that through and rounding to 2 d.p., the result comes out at 1.60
